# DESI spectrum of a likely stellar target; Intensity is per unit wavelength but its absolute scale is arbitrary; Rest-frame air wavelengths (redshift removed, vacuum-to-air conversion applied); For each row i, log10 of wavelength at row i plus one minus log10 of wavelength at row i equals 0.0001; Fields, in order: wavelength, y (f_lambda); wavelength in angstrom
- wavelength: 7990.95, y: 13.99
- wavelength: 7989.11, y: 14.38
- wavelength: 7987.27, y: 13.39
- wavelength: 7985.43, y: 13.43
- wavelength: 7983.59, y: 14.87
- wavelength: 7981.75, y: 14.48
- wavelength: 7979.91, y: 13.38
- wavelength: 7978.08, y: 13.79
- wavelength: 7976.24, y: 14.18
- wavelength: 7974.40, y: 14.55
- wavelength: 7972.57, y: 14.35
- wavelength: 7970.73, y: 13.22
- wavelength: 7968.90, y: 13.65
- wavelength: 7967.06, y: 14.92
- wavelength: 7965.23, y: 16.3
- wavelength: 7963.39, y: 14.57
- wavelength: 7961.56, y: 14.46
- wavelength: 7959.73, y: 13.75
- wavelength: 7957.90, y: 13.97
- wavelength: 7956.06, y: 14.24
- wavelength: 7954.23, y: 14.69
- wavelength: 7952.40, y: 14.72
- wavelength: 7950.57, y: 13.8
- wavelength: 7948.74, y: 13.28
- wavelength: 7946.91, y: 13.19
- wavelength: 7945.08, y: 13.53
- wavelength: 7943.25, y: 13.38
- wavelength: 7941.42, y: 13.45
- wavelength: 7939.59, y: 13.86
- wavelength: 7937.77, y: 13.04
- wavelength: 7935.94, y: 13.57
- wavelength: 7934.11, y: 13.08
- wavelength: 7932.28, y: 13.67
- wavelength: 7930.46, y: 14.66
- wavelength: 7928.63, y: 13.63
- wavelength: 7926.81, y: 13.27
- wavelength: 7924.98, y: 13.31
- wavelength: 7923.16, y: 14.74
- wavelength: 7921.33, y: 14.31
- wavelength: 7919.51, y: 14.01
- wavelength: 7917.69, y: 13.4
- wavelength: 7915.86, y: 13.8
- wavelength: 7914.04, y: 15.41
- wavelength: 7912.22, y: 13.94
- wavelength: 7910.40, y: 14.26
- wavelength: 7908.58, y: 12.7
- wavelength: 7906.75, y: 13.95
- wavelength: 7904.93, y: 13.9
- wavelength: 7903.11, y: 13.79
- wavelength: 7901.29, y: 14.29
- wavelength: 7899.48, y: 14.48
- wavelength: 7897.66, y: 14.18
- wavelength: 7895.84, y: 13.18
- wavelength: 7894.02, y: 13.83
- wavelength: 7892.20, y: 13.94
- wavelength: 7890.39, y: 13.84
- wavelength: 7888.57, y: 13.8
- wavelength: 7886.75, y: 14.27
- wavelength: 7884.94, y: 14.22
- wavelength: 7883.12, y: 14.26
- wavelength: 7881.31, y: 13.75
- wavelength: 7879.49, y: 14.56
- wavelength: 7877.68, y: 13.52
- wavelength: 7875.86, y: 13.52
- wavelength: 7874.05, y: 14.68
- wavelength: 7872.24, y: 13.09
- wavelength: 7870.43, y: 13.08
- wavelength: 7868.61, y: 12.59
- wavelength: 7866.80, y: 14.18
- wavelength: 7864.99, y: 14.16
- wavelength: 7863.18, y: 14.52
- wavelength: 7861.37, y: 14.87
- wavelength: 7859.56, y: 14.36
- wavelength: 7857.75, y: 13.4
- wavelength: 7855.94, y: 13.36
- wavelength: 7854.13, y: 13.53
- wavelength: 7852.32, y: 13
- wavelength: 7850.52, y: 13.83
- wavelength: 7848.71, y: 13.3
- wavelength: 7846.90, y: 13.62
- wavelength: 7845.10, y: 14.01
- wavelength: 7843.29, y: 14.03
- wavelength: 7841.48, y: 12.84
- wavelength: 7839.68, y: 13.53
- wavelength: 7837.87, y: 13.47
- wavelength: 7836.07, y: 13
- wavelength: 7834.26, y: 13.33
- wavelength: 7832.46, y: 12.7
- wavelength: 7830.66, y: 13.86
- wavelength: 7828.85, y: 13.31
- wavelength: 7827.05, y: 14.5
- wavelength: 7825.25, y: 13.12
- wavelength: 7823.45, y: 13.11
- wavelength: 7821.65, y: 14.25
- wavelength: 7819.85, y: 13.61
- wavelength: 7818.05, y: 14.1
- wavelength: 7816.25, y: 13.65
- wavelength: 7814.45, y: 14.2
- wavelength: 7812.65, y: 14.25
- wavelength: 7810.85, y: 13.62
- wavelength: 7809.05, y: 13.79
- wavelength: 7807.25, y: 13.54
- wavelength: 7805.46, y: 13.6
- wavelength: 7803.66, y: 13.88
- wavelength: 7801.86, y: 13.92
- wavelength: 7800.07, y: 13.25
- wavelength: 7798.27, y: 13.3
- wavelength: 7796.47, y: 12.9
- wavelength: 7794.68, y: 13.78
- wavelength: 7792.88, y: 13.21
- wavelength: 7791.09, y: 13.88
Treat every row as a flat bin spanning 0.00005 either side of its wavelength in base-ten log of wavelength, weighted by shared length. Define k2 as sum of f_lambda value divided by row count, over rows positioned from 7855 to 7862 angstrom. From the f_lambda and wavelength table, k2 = 14.0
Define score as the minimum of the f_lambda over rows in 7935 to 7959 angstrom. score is 13.04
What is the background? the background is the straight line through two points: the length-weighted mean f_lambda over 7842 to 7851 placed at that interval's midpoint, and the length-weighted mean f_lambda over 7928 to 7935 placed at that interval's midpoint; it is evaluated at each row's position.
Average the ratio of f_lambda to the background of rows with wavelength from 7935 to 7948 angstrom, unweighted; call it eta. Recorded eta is 0.98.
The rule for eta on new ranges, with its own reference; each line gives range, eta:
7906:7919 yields 1.01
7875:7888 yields 1.02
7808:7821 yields 1.02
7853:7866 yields 1.02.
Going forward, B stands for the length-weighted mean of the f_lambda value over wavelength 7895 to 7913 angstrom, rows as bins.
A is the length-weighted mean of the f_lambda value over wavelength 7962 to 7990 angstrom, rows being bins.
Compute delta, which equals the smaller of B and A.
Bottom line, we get 13.9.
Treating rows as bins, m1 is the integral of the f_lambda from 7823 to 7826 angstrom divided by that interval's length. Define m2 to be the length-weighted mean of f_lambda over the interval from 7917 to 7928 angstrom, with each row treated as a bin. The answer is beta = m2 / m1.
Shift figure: 1.06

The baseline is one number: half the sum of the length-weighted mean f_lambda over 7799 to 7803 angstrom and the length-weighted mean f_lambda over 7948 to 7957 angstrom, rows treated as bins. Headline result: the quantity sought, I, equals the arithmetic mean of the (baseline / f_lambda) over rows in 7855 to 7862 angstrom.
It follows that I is 0.99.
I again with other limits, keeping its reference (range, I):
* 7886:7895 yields 1.00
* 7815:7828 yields 1.01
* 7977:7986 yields 0.99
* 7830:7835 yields 1.04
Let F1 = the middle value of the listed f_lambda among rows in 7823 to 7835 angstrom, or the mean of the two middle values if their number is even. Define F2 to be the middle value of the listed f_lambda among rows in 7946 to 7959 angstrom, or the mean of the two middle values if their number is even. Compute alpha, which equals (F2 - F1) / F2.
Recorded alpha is 0.05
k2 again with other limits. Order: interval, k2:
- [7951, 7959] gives 14.4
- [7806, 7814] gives 13.8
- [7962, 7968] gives 15.3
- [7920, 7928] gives 13.9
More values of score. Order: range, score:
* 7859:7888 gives 12.59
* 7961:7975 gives 13.22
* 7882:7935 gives 12.7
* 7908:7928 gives 12.7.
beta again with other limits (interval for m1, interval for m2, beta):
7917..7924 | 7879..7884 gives 1.00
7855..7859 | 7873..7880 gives 1.04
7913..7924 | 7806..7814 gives 0.97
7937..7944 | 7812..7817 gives 1.04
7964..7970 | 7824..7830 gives 0.92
